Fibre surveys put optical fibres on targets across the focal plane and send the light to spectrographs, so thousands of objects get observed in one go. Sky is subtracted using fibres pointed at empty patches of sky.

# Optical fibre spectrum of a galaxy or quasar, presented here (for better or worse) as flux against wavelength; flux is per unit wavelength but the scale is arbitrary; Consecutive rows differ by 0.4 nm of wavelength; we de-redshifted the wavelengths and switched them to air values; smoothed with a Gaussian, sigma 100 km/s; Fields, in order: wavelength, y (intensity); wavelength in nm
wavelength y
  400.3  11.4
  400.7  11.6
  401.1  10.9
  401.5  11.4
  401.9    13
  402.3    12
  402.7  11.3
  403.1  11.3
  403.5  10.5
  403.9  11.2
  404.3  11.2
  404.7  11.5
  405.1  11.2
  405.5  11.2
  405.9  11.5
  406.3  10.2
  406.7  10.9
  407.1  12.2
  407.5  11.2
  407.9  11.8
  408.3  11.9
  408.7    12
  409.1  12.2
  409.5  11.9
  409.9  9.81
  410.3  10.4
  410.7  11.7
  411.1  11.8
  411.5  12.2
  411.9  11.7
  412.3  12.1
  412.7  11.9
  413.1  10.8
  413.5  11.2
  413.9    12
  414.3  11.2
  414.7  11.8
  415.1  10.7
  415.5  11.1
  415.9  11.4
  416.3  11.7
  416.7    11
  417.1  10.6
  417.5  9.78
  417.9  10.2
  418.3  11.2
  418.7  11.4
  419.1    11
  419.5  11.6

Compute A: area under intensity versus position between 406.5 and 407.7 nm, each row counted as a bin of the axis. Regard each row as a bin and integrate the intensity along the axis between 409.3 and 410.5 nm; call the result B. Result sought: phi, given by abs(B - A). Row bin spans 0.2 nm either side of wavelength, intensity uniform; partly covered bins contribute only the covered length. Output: 0.9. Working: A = 13.7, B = 12.8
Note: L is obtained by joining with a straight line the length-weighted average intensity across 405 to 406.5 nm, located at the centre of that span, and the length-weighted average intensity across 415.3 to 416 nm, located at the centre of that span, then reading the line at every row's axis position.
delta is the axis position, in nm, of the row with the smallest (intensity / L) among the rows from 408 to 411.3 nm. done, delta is 409.9 nm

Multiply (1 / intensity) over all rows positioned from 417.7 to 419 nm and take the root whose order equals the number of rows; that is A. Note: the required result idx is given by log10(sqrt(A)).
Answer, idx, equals -0.519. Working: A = 0.092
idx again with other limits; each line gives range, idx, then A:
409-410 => -0.526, 0.089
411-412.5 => -0.539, 0.084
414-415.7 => -0.524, 0.089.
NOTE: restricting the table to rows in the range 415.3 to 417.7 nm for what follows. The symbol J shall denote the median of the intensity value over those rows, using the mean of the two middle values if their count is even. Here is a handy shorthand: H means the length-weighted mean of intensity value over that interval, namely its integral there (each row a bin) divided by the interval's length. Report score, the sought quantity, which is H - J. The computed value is -0.1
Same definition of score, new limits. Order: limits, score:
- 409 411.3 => -0.5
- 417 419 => 0.1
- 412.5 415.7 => 0.1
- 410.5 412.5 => 0.1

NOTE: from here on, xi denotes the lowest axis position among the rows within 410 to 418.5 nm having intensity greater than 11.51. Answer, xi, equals 410.7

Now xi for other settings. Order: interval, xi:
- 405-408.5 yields 407.1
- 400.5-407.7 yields 400.7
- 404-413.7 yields 407.1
